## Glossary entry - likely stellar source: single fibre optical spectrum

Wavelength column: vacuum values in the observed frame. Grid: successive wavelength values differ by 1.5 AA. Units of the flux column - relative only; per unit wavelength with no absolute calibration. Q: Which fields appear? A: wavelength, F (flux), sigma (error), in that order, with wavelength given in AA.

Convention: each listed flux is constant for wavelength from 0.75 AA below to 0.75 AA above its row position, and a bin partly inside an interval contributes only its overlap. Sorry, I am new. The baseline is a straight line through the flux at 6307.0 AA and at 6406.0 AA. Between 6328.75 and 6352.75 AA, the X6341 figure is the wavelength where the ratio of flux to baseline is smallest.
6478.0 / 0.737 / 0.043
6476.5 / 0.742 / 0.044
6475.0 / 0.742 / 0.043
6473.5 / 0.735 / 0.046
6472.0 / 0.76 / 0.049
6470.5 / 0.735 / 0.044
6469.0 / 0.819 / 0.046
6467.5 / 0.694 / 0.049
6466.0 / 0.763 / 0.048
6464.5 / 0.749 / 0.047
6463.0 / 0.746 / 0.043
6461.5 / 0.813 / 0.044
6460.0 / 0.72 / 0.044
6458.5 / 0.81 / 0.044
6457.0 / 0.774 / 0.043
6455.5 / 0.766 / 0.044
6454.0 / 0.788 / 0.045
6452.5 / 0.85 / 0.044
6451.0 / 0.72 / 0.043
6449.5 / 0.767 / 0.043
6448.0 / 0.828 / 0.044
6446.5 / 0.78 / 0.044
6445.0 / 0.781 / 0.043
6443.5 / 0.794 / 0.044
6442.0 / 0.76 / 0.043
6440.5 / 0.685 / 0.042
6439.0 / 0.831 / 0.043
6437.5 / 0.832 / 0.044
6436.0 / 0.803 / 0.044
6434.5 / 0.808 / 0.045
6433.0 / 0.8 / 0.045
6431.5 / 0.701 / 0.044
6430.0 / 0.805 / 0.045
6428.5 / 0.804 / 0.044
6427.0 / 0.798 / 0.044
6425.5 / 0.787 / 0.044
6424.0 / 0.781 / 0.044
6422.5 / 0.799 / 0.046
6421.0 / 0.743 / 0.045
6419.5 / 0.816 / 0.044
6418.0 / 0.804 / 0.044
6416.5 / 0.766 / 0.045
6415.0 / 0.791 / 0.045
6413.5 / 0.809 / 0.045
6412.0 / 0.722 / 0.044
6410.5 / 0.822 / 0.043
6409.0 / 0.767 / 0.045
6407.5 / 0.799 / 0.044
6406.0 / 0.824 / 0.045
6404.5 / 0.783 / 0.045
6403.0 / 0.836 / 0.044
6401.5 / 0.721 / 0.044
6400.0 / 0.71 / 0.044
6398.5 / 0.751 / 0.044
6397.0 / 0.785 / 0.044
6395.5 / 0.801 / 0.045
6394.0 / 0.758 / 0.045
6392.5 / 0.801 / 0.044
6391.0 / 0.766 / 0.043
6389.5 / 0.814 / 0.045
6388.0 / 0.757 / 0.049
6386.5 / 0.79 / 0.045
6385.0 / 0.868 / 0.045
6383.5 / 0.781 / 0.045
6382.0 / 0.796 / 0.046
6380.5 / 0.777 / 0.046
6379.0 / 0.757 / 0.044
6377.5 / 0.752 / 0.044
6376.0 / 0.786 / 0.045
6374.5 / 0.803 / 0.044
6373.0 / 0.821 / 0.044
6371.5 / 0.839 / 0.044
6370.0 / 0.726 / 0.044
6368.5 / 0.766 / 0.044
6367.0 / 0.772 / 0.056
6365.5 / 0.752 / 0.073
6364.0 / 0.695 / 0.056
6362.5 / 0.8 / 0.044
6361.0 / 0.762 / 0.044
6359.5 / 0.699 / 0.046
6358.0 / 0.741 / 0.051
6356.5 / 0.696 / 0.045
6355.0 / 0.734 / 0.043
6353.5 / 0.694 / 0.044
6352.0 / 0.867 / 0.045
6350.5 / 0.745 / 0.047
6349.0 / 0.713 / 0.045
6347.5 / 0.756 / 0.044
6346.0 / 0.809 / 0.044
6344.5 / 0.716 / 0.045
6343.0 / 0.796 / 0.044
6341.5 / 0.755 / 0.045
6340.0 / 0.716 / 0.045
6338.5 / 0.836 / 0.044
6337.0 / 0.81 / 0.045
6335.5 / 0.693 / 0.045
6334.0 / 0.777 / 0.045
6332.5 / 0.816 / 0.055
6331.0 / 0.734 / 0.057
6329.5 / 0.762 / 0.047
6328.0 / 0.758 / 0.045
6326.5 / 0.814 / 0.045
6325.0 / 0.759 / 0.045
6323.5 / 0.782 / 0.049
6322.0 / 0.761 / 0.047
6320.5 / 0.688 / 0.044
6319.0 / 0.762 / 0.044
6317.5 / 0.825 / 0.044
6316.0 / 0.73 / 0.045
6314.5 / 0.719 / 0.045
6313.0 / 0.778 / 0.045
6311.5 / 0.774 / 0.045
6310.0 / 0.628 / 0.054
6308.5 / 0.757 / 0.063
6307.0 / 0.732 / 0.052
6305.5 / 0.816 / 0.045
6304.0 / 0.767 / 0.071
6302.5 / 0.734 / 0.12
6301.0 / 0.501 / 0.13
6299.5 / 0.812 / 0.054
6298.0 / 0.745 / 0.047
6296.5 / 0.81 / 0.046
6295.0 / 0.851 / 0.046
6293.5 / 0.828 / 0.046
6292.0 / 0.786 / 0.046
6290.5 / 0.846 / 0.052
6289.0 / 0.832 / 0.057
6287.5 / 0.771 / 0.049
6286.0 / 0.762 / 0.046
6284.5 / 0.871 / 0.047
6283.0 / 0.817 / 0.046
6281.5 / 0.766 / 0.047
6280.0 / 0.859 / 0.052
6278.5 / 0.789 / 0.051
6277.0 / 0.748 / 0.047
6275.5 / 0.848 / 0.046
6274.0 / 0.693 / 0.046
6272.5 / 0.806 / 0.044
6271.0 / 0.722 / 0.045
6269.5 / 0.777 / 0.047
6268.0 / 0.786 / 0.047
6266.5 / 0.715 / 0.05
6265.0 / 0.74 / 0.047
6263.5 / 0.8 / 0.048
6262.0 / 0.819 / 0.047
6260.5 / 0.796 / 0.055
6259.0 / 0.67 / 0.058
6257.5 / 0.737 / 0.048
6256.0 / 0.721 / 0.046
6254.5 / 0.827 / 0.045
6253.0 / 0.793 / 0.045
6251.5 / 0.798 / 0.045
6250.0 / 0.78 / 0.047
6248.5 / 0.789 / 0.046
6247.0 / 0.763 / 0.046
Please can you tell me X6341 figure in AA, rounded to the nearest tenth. 6335.5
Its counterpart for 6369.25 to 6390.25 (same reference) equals 6370.0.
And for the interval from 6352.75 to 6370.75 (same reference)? 6364.0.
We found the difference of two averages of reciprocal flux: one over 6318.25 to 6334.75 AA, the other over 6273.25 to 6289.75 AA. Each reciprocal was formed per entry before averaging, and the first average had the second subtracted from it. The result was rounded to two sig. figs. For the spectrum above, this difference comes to 0.048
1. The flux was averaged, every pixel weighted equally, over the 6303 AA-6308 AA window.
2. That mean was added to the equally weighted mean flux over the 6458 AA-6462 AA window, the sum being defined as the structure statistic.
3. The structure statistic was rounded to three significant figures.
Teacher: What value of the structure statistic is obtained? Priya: 1.55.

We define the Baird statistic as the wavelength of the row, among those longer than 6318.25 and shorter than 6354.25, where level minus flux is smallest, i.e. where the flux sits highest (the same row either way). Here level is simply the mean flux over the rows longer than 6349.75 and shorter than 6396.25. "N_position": 6352.0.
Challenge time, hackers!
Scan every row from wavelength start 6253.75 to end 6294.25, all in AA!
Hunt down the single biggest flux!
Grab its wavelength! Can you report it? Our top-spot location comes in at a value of 6284.5 AA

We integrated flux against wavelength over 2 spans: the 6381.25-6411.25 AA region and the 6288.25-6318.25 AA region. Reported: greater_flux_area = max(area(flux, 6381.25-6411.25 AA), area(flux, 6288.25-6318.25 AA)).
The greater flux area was 23.6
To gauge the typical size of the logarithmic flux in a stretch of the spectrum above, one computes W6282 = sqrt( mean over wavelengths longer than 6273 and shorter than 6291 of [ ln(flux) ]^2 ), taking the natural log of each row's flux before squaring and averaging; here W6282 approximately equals 0.234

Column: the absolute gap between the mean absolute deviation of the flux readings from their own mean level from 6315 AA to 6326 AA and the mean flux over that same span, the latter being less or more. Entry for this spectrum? 0.73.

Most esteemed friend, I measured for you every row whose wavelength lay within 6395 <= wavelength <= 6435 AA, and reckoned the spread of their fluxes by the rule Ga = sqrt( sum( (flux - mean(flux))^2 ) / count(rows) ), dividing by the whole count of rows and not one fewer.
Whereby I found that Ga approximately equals 0.035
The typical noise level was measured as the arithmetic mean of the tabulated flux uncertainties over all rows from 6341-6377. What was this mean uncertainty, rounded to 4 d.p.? 0.0469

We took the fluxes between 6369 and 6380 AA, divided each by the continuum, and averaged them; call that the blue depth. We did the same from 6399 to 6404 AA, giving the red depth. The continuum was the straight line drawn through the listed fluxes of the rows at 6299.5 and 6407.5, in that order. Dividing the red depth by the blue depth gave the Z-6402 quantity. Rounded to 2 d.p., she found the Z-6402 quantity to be 0.97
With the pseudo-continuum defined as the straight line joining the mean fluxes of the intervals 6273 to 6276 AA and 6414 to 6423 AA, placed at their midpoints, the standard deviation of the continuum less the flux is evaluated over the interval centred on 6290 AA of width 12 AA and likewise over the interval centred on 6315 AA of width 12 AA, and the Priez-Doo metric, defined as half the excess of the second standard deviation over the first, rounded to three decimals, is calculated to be 0.010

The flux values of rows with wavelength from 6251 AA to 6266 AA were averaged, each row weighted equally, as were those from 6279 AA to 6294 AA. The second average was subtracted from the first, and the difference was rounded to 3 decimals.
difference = -0.044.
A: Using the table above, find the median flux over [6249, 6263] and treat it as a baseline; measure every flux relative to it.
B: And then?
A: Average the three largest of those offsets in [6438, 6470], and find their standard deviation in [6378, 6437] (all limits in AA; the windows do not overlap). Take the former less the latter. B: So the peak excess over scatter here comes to 0.009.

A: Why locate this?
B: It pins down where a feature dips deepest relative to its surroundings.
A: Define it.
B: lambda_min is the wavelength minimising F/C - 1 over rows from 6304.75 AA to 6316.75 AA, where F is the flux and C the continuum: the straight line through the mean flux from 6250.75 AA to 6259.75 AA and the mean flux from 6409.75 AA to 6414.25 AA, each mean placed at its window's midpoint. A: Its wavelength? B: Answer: 6310.0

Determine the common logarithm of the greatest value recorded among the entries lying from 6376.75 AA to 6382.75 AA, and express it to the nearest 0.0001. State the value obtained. -0.0991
